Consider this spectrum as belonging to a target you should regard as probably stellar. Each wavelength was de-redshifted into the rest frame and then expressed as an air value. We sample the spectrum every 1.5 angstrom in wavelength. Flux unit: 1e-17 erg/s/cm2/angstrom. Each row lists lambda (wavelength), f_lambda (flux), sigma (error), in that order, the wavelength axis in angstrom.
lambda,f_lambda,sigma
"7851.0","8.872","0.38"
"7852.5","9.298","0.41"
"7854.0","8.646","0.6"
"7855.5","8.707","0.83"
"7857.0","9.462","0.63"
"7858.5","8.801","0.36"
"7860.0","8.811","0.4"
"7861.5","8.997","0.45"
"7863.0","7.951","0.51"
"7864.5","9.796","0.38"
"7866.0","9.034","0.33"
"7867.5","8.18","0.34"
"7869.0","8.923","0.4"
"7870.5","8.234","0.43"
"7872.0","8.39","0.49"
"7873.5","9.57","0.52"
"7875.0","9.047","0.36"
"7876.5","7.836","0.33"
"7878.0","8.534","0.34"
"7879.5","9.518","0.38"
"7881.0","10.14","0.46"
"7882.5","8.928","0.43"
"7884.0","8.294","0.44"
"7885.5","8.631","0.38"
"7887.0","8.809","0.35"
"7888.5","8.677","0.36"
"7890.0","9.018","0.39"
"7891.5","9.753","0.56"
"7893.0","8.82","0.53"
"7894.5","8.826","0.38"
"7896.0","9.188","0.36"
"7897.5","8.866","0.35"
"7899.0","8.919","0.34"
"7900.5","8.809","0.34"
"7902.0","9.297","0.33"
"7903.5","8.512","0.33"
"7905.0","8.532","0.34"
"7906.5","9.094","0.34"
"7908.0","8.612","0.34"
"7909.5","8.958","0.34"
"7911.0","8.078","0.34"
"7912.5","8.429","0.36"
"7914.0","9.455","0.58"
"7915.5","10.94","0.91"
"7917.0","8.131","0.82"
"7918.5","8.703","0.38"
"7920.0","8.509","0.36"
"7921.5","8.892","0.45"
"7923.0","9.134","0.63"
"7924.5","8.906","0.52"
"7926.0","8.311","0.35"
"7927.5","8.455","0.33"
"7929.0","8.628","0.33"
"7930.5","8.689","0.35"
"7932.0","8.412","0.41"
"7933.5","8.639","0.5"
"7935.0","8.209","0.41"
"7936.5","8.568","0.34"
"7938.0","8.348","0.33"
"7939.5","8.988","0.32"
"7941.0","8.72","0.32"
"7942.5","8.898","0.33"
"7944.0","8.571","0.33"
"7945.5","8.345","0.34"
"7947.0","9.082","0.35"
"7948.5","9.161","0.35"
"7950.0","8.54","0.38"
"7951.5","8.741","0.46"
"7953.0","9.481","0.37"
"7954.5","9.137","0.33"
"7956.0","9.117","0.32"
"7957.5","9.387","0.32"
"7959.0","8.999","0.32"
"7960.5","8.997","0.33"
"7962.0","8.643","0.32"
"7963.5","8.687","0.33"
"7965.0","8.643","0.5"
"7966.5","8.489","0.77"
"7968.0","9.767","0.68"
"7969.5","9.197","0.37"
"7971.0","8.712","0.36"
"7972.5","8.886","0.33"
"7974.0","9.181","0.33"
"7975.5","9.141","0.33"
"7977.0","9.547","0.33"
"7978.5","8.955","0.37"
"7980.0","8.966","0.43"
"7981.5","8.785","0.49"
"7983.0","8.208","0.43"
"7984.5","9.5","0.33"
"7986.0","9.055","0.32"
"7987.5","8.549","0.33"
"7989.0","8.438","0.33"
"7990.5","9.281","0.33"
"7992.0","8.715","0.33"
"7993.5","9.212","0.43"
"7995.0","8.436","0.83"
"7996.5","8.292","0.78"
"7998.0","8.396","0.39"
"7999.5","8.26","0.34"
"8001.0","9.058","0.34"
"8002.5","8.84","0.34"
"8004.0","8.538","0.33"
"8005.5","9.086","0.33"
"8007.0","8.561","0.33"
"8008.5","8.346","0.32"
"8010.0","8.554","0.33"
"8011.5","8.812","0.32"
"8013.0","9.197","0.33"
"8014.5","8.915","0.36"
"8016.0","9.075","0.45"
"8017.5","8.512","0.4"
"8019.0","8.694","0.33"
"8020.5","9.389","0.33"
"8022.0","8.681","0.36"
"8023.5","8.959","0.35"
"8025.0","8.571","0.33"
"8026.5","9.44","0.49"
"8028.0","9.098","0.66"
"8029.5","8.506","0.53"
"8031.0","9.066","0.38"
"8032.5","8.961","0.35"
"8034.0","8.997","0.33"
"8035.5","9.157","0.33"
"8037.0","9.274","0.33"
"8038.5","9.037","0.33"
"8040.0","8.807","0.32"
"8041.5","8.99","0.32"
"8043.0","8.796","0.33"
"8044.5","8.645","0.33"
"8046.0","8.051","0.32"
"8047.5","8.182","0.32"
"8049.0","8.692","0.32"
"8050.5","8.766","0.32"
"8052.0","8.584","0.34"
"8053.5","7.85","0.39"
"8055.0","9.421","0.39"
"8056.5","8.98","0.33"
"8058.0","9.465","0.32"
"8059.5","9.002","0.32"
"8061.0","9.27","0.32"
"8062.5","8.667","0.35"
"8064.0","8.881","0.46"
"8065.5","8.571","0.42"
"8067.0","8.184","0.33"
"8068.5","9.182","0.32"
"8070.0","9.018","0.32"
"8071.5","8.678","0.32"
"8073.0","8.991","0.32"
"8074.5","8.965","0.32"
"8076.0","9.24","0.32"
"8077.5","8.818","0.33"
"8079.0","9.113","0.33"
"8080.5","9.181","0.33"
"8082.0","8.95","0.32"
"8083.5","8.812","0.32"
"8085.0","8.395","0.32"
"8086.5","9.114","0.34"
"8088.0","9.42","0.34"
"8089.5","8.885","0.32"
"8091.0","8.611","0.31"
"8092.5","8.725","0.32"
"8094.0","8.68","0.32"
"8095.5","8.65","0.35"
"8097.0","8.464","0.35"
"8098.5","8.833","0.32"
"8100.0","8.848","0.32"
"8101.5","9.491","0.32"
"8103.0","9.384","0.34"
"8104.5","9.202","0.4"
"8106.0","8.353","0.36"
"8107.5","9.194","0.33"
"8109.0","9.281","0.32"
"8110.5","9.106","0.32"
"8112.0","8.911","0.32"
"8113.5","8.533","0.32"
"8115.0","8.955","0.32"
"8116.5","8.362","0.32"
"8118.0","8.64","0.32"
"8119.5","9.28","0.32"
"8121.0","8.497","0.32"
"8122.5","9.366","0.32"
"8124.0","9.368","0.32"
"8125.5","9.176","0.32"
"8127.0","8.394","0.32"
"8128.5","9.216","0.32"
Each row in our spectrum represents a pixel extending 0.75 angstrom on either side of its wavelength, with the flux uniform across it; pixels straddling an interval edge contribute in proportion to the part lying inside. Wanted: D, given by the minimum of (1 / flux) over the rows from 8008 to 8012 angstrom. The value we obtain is 0.113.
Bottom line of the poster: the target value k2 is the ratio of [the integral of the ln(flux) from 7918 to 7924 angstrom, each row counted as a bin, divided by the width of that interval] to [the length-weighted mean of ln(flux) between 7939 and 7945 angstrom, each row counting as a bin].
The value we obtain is 1.00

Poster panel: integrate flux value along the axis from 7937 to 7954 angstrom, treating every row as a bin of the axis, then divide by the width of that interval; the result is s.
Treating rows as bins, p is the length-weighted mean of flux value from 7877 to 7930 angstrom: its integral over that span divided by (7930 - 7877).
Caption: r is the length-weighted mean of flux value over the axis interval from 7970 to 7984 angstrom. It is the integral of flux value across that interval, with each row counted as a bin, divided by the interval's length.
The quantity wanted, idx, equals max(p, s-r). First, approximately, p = 8.89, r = 8.95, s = 8.81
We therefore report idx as 8.89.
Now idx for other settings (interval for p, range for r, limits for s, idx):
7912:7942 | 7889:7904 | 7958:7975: 8.76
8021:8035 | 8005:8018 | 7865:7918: 8.93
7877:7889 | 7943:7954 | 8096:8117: 8.92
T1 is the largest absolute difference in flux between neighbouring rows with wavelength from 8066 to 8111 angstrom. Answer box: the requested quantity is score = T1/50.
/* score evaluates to 0.020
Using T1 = 1.0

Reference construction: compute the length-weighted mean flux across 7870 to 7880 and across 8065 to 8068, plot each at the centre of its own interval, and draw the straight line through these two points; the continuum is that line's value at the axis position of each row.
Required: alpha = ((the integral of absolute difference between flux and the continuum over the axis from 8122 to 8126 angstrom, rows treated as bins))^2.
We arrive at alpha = 15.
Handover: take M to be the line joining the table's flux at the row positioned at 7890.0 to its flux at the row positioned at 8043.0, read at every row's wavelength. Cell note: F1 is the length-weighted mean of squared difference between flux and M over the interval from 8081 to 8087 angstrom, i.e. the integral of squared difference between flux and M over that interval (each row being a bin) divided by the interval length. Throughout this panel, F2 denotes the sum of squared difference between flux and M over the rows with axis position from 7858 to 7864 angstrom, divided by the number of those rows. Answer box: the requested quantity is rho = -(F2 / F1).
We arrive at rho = -4.3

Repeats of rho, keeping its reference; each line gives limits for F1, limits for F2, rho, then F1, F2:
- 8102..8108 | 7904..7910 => -0.3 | 0.28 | 0.09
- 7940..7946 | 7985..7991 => -1.0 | 0.12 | 0.12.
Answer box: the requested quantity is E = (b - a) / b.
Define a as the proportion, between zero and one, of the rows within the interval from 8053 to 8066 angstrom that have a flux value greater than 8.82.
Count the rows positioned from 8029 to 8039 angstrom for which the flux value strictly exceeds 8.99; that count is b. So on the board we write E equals 0.867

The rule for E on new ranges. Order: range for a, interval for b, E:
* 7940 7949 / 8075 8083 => 0.833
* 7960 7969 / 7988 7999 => 0.833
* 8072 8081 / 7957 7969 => 0.792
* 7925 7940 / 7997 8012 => 0.950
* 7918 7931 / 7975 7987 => 0.917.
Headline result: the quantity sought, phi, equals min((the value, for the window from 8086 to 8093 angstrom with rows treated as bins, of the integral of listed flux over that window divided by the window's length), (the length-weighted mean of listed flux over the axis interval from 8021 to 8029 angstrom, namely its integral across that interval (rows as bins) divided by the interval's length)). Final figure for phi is 8.95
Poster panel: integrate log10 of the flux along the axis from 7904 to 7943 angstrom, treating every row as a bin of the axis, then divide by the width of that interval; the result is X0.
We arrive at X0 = 0.941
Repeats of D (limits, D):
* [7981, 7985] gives 0.105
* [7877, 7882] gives 0.099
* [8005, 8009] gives 0.110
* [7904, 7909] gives 0.110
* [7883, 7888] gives 0.114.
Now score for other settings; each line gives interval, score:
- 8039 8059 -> 0.031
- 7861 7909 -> 0.037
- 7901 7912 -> 0.018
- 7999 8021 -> 0.016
